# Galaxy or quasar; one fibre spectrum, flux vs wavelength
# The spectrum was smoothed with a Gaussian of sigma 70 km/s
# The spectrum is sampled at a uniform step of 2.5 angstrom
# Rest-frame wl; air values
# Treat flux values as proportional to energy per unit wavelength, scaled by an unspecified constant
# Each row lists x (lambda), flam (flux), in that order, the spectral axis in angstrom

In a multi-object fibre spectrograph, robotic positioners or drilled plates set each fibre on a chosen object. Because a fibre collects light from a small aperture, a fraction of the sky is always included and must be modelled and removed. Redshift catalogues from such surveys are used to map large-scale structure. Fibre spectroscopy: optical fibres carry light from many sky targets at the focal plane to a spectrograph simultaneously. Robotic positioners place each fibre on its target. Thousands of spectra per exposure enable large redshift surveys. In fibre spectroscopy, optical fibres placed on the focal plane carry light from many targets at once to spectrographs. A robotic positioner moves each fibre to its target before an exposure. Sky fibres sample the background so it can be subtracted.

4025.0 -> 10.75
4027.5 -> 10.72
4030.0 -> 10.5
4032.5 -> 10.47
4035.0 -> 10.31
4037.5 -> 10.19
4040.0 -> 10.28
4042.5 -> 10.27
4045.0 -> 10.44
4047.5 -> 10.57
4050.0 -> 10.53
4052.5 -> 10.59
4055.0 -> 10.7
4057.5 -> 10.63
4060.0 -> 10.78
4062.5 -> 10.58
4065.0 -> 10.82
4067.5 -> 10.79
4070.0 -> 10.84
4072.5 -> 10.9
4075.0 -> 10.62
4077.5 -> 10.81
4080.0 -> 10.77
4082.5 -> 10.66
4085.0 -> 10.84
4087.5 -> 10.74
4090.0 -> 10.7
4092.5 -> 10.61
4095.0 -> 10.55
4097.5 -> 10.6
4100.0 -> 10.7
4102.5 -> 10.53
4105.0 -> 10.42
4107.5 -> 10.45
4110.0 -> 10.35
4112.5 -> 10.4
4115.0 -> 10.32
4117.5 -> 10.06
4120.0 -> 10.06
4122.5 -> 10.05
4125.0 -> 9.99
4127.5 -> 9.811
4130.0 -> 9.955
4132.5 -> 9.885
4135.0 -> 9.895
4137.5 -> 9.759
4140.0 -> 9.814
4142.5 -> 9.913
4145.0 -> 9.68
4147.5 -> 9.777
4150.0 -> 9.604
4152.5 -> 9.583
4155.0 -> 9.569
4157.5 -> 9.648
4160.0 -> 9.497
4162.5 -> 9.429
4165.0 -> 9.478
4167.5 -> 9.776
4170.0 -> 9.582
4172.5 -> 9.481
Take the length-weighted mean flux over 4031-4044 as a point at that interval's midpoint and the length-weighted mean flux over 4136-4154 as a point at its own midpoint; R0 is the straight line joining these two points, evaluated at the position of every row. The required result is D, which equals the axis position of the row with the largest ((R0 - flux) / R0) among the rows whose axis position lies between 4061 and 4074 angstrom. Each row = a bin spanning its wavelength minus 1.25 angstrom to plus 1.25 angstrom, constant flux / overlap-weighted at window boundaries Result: 4062.5 angstrom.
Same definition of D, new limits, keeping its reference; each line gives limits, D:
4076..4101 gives 4095.0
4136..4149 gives 4145.0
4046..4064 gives 4050.0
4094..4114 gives 4110.0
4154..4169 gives 4162.5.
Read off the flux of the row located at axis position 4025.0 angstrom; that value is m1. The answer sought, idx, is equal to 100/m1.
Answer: 9.3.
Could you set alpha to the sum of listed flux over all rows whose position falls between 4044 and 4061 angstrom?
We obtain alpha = 74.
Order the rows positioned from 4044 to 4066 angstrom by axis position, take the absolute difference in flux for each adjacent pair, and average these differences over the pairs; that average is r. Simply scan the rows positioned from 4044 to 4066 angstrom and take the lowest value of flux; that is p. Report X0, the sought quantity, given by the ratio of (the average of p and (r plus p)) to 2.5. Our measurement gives 4.20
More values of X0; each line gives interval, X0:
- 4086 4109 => 4.18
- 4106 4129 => 3.94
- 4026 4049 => 4.10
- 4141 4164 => 3.79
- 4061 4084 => 4.26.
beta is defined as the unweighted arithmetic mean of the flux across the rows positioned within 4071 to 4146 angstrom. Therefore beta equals 10.3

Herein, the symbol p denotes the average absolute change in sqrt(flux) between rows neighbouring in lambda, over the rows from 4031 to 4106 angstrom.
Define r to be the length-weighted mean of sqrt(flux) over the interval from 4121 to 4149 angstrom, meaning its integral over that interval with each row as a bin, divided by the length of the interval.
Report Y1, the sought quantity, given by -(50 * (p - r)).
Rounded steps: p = 0.0170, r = 3.14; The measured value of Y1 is 156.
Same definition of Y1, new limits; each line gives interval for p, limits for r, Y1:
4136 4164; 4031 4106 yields 162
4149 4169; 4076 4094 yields 163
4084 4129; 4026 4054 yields 161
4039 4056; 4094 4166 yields 157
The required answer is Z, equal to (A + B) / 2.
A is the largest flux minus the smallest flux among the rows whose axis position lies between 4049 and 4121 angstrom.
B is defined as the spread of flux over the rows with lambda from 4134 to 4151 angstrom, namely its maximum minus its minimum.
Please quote 0.57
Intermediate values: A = 0.84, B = 0.31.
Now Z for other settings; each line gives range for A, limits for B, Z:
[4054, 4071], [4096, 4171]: 0.77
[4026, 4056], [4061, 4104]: 0.45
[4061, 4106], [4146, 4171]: 0.41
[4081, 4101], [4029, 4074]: 0.50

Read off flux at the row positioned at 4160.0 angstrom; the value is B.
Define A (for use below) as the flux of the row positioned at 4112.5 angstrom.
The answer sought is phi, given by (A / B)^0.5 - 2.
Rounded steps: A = 10.4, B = 9.497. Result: -0.954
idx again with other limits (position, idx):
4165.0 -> 10.6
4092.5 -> 9.4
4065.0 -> 9.2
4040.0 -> 9.7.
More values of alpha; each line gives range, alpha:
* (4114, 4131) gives 70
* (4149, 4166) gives 67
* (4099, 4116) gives 73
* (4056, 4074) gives 75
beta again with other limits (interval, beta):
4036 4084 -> 10.6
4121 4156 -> 9.8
